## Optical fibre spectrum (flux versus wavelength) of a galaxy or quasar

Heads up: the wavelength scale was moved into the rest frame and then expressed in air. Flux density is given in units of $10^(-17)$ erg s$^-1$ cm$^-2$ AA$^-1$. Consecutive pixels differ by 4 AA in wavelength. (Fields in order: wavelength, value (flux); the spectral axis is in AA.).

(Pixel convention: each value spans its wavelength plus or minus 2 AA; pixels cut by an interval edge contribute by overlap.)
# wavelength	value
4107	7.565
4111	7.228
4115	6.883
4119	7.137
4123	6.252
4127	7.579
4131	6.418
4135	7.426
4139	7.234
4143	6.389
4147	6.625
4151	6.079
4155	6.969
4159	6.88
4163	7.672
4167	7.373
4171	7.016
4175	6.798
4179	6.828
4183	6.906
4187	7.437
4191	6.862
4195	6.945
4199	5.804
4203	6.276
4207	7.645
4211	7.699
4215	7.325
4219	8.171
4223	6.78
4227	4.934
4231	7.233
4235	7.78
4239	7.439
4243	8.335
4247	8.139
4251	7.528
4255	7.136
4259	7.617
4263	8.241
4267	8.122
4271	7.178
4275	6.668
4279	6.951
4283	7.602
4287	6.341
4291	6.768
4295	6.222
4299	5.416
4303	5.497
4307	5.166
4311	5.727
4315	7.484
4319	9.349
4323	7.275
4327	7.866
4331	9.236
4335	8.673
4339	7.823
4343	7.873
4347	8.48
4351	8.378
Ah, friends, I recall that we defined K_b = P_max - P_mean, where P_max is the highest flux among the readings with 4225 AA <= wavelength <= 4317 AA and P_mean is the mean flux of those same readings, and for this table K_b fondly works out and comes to 1.4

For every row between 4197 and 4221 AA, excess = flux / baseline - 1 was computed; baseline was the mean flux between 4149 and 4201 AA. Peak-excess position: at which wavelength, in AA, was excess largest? 4219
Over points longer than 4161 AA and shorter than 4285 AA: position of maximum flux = 4243 AA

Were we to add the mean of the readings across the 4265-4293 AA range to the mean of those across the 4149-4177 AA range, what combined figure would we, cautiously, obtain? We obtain 14.1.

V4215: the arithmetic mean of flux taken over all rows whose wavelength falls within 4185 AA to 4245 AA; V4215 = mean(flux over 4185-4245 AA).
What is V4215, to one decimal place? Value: 7.1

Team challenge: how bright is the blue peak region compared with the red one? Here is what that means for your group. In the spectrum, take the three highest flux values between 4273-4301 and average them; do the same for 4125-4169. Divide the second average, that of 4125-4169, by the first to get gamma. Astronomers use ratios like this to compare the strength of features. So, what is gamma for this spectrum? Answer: 1.06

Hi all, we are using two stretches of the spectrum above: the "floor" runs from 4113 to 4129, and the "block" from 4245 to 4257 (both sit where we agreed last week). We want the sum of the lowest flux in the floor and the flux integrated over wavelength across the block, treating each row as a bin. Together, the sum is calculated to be 97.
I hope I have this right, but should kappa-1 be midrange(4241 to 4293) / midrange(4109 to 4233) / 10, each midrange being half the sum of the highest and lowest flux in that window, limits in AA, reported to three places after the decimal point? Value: 0.112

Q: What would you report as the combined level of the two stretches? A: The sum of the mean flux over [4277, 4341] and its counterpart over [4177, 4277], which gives 14.3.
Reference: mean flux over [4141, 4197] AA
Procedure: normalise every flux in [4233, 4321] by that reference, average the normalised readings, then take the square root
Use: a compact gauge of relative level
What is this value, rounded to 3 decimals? 1.015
